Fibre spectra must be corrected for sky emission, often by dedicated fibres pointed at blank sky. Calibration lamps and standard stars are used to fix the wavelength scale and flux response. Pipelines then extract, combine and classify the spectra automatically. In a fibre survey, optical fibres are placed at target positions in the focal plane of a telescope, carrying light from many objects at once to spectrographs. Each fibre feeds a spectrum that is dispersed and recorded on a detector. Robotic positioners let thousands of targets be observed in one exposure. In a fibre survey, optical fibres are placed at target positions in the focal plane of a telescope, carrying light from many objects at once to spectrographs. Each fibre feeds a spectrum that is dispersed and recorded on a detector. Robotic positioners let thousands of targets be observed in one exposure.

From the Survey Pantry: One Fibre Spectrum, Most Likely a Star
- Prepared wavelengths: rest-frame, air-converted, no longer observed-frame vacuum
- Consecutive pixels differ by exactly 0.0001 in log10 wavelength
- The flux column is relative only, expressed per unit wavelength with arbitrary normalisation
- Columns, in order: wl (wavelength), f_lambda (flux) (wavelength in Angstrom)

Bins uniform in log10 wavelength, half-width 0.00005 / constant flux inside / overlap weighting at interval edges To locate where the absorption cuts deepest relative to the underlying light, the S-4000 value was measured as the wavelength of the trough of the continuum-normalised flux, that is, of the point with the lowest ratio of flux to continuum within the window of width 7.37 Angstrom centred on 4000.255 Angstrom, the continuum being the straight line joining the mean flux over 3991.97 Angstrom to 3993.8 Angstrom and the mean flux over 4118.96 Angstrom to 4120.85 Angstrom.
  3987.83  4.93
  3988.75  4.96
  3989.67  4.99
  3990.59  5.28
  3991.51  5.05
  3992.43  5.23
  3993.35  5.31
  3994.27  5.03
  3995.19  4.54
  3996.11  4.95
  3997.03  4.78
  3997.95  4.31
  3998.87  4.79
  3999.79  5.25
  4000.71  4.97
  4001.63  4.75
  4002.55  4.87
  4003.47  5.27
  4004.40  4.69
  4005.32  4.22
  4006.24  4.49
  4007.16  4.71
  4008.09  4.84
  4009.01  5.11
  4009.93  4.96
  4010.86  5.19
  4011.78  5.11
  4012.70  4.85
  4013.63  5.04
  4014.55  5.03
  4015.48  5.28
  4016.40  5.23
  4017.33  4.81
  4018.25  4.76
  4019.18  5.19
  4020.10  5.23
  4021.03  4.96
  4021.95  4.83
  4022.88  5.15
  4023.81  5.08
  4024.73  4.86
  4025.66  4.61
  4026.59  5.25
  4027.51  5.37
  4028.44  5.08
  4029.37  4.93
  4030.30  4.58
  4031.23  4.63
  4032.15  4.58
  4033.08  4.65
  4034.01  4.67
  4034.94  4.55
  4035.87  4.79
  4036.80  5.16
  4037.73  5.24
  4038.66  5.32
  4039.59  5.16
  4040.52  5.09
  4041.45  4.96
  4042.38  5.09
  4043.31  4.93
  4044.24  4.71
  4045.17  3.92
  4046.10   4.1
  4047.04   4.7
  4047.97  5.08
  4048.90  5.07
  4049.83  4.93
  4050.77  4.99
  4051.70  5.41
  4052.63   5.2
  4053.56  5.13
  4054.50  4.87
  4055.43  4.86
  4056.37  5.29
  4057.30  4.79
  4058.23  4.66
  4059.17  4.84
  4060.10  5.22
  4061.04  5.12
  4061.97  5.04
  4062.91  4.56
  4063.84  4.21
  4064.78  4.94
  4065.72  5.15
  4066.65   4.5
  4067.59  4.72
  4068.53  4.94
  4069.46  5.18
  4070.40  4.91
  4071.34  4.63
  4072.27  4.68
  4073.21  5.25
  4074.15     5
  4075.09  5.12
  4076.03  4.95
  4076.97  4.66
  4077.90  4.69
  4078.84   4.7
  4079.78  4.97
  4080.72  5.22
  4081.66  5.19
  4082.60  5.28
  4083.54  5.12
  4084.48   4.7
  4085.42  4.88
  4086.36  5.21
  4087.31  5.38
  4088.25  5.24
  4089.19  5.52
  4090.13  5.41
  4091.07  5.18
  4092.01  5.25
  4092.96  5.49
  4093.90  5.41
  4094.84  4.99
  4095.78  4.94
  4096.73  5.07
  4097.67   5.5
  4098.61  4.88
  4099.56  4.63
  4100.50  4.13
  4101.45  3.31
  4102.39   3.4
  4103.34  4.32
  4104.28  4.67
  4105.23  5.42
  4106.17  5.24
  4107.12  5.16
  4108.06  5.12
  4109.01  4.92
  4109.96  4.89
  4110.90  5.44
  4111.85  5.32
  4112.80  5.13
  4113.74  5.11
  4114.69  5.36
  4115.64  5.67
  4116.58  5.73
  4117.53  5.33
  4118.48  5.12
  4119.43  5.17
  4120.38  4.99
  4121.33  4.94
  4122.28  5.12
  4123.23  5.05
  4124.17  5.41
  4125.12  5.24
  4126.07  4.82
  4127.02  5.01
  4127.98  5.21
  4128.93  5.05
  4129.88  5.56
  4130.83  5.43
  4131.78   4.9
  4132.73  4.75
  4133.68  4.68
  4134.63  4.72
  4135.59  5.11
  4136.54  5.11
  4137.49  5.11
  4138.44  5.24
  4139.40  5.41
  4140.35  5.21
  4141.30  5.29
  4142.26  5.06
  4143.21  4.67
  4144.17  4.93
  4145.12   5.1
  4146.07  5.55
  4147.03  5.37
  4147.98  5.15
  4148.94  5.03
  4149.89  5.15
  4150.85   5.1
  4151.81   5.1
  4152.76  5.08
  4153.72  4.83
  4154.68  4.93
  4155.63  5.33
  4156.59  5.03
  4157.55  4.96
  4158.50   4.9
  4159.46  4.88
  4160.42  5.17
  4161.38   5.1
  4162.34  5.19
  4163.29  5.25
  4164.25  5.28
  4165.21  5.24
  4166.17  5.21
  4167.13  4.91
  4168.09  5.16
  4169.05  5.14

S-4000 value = 3997.95 Angstrom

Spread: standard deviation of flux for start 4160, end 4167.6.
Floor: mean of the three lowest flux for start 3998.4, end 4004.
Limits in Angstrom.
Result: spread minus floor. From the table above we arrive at -4.69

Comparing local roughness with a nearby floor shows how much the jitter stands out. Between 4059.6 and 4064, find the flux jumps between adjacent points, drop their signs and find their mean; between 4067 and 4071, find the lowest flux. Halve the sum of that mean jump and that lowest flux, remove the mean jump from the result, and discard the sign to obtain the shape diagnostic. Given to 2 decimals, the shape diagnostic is 2.23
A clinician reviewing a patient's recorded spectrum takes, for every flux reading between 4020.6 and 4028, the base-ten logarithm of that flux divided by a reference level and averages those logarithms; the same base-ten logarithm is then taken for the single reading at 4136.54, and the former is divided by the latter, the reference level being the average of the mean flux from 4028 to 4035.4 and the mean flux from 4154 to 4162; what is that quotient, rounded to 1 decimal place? 0.6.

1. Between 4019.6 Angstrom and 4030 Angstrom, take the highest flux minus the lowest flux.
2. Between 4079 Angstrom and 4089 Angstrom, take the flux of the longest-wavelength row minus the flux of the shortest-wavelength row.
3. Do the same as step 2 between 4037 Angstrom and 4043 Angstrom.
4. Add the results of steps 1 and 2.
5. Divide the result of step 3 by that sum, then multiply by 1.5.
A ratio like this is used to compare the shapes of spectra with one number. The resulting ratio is -0.2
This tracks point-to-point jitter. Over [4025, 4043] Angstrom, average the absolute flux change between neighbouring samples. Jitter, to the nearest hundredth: 0.17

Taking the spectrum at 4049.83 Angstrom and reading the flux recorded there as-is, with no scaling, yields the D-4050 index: 4.93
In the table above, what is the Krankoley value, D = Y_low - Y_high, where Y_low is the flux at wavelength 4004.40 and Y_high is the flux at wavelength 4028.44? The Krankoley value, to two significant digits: -0.39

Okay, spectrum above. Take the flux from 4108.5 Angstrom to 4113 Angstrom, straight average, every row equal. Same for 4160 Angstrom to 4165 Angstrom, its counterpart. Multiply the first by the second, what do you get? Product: 26.7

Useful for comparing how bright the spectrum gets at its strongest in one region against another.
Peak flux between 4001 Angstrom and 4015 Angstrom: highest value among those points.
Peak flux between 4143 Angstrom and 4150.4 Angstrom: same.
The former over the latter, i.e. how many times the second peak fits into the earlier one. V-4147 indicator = 0.95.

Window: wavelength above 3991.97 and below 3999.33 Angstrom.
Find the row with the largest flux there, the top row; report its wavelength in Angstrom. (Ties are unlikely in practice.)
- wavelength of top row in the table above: 3993.35 Angstrom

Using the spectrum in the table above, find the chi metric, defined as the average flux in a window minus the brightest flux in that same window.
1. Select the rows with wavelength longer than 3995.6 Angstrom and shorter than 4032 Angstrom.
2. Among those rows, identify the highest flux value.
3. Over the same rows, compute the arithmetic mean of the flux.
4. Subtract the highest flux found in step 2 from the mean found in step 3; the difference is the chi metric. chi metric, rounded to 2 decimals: -0.45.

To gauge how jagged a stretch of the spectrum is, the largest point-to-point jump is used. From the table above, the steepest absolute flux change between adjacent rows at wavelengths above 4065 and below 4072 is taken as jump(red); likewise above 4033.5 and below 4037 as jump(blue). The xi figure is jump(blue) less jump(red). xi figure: -0.3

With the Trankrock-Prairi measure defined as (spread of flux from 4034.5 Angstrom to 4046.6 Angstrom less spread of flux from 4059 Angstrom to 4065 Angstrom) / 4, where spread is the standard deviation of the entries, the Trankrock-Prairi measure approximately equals 0.02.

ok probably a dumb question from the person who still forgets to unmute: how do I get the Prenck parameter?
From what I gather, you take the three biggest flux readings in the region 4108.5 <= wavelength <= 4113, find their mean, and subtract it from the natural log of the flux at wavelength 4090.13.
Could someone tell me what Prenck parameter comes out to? -3.61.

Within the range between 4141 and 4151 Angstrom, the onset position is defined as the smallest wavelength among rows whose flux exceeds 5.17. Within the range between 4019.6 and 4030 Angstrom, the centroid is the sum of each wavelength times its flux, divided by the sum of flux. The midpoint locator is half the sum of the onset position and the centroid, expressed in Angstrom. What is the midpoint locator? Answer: 4083.0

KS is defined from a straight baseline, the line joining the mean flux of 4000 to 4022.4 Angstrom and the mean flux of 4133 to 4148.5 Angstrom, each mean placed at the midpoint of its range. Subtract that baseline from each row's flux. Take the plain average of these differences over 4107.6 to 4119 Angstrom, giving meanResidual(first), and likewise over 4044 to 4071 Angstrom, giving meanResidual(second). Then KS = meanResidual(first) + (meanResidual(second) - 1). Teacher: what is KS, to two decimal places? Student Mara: -0.94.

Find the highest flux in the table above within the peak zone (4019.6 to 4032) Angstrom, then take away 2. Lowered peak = 3.37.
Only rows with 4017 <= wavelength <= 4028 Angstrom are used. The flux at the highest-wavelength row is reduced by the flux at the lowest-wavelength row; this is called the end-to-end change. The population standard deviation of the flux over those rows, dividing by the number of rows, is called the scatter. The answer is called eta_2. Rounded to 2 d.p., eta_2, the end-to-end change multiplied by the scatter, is 0.13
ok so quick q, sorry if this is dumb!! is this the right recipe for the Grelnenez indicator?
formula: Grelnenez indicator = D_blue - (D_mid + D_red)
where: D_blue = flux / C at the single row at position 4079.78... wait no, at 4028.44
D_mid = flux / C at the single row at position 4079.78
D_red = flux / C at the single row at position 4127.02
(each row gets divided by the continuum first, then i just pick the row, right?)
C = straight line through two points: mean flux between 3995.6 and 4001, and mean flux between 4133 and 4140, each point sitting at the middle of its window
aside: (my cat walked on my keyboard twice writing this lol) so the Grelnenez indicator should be -0.96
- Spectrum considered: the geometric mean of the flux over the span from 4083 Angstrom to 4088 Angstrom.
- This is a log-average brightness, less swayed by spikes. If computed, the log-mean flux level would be 5.05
